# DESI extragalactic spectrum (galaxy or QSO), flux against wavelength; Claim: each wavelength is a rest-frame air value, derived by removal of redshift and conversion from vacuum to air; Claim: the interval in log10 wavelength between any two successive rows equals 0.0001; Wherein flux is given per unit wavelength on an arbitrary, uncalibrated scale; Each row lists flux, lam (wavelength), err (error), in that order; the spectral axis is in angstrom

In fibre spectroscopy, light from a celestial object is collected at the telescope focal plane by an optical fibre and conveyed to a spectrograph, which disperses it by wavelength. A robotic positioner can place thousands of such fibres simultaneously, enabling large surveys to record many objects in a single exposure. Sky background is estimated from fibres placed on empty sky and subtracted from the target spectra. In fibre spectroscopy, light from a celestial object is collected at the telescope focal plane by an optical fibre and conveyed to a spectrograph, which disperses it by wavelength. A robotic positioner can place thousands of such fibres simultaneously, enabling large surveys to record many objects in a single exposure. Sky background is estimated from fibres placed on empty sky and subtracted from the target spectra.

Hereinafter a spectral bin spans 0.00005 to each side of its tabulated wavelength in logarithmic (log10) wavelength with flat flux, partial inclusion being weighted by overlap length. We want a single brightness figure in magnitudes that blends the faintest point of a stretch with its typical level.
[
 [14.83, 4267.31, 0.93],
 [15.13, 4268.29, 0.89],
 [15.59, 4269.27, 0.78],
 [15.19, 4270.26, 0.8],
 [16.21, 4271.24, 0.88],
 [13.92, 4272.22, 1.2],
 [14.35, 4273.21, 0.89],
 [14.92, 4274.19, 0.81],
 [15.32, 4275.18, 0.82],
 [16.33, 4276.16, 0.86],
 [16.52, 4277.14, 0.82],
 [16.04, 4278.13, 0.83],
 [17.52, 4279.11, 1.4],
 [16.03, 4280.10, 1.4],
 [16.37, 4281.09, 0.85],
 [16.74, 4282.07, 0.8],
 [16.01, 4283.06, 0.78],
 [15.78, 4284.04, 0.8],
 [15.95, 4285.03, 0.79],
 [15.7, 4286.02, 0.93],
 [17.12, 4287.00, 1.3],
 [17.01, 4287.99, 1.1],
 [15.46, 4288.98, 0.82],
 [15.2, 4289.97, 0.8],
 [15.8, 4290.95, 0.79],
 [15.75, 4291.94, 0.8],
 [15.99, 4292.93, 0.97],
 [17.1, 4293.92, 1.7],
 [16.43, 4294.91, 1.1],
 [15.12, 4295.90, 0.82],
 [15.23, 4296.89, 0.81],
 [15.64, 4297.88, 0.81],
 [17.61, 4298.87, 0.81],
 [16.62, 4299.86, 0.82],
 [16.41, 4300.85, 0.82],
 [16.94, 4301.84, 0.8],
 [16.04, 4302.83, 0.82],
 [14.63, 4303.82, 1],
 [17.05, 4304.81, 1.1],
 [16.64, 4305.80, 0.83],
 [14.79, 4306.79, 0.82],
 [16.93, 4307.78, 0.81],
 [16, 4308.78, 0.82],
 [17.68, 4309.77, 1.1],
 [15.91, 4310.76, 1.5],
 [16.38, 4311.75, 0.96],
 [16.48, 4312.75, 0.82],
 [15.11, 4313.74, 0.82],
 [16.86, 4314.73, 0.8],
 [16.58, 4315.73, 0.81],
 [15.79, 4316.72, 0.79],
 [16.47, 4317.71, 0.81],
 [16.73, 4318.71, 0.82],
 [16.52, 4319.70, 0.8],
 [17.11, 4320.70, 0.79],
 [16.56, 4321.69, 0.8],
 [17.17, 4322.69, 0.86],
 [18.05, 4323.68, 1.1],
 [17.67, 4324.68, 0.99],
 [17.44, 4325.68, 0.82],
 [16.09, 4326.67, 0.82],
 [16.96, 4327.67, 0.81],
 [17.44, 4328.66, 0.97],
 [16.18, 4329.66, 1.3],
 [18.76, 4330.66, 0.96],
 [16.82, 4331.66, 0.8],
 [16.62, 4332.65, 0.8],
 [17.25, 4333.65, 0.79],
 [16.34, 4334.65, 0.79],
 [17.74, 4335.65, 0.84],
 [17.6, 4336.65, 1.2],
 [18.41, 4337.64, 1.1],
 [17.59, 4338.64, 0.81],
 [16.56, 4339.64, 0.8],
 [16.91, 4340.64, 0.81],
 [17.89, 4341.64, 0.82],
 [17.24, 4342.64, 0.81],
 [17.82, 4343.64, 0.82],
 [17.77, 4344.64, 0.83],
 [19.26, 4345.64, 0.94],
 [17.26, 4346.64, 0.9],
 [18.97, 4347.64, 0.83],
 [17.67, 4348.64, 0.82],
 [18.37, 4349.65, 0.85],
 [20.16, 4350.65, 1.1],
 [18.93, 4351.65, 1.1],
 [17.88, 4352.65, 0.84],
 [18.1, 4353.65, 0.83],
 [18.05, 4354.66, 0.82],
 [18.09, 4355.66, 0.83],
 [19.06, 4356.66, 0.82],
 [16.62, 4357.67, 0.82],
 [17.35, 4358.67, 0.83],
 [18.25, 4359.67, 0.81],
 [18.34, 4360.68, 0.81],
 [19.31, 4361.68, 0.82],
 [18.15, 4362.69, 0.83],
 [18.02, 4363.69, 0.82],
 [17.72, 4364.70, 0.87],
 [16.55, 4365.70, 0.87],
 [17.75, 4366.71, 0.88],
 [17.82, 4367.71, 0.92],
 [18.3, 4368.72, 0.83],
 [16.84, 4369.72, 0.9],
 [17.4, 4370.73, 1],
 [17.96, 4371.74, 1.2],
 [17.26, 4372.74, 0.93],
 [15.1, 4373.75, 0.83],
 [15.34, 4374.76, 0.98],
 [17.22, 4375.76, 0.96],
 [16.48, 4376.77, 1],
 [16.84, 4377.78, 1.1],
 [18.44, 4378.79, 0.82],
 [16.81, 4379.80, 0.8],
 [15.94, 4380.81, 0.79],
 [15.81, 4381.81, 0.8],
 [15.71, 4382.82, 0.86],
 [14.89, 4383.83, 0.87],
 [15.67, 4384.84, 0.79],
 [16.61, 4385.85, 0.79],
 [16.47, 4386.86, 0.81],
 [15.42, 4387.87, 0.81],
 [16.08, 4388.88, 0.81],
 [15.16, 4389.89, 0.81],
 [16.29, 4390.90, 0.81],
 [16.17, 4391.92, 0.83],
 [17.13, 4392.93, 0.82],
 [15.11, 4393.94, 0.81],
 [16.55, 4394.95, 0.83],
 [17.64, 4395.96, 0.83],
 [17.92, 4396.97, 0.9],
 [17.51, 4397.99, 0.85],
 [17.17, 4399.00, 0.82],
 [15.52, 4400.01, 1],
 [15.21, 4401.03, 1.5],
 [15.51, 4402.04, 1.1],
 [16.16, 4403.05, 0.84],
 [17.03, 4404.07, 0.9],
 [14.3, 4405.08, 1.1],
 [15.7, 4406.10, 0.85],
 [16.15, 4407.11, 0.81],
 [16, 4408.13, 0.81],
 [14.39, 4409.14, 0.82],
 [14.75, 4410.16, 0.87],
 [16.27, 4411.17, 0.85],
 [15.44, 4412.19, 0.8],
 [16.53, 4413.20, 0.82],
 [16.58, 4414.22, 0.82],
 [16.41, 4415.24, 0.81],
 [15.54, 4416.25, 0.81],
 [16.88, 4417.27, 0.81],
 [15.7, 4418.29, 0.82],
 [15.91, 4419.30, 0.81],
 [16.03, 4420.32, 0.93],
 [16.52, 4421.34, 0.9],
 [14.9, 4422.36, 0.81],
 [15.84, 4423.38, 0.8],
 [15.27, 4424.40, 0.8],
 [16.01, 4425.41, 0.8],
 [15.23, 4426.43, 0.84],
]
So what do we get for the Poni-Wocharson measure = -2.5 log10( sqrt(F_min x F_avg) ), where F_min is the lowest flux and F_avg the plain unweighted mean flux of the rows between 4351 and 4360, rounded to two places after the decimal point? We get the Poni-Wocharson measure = -3.10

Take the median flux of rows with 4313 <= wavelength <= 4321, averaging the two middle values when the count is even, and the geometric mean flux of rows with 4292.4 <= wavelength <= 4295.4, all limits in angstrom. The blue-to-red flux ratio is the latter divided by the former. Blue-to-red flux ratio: 1.00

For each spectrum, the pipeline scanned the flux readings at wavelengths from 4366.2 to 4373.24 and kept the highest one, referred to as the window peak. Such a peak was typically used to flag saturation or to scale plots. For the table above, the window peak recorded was 18.3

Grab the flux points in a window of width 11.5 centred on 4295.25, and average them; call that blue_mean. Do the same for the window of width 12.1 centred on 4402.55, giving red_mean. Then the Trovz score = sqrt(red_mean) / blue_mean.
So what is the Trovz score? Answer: 0.250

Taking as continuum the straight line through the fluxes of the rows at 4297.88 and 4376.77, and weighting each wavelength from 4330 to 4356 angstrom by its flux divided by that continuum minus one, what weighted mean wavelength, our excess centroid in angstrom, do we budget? 4344.6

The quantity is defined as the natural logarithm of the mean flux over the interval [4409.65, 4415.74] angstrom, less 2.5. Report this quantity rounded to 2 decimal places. 0.27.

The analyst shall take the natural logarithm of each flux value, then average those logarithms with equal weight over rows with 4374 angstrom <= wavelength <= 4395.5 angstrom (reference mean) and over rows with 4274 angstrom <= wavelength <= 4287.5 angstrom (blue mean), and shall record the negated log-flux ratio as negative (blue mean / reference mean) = -1.000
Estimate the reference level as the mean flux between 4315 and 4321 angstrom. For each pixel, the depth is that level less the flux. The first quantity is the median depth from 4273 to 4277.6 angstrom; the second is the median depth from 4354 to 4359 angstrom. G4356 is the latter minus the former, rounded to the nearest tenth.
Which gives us -2.7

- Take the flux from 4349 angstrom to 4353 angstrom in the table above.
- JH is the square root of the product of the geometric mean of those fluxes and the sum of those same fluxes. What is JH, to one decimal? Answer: 37.7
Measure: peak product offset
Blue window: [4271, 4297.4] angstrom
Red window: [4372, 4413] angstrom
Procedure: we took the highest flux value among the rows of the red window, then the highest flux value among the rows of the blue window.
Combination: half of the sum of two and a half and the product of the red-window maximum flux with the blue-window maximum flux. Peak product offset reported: 163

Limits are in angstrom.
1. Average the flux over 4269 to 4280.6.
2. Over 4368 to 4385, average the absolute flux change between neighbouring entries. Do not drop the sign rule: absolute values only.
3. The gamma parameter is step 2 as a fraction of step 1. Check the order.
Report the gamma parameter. 0.058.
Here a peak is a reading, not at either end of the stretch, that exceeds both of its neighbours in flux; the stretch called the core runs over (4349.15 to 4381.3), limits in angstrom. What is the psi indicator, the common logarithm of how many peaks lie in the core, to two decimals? 0.90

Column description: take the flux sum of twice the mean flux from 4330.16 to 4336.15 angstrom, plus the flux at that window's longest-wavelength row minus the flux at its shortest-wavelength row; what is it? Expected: 33.5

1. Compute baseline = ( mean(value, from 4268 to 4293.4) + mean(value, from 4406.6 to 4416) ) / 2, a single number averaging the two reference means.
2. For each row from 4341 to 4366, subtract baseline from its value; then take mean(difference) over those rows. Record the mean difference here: 2.27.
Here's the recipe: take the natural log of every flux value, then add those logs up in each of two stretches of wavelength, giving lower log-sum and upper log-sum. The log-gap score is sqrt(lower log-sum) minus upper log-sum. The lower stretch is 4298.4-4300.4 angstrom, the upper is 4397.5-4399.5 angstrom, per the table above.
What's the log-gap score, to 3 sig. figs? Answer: -3.32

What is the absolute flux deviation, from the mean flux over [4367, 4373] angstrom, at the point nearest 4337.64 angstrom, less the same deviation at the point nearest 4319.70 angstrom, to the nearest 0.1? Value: -0.3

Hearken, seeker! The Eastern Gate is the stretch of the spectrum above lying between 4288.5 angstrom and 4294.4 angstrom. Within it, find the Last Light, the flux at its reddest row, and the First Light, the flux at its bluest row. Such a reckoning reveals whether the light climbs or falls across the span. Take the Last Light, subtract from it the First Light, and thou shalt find 1.6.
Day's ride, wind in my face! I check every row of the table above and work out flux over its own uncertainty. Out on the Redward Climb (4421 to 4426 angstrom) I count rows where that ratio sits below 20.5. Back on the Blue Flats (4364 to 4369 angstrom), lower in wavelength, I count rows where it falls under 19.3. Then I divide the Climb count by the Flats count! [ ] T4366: 5.0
